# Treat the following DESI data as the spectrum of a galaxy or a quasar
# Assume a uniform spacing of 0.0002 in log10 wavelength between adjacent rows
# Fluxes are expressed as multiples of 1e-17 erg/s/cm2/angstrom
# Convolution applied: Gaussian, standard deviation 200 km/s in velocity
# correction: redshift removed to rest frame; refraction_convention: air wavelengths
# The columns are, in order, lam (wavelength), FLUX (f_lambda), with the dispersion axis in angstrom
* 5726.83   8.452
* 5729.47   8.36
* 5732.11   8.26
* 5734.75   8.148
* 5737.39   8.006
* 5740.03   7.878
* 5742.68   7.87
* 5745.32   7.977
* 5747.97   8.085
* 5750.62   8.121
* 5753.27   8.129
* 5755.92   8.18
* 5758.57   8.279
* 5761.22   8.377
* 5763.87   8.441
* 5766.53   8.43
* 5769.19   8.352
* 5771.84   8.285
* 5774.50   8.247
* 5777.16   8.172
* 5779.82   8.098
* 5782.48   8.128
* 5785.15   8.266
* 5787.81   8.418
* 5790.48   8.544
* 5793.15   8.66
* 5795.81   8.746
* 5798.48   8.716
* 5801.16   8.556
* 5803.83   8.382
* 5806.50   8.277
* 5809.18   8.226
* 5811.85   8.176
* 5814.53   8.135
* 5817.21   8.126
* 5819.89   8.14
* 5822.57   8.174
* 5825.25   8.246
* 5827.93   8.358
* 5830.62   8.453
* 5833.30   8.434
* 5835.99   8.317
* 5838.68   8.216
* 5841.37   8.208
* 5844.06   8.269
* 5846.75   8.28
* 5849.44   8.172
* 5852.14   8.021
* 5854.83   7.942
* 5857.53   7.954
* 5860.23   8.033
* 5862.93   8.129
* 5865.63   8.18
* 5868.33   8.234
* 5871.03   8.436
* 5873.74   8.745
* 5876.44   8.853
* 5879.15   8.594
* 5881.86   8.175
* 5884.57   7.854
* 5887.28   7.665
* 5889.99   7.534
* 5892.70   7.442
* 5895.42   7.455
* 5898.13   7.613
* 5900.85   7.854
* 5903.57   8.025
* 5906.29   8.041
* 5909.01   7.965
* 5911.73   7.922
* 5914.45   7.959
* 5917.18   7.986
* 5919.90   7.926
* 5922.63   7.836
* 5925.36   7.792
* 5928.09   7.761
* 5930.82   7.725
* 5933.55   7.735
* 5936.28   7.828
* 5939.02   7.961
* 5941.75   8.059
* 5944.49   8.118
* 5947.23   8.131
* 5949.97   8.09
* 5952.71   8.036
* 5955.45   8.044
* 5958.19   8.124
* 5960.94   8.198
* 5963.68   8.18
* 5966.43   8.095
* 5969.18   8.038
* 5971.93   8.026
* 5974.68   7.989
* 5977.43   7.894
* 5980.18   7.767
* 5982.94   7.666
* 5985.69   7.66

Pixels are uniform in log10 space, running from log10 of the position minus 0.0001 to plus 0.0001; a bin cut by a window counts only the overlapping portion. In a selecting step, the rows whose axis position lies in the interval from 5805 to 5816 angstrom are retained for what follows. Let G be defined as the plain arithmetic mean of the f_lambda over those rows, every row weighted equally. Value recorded 8.2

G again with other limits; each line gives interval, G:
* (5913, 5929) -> 7.9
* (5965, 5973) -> 8.1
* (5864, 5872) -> 8.3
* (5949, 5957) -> 8.1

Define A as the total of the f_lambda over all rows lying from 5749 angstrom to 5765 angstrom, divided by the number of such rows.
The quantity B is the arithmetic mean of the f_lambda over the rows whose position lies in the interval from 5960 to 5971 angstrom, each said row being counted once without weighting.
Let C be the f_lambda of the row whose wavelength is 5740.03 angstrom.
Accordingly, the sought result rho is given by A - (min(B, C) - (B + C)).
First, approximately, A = 8.25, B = 8.13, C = 7.878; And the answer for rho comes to 16.4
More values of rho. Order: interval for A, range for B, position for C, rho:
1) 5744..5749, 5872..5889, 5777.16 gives 16.3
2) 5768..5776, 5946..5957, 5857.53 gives 16.4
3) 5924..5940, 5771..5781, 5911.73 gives 16.0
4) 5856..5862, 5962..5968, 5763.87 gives 16.4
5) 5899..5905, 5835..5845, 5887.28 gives 16.2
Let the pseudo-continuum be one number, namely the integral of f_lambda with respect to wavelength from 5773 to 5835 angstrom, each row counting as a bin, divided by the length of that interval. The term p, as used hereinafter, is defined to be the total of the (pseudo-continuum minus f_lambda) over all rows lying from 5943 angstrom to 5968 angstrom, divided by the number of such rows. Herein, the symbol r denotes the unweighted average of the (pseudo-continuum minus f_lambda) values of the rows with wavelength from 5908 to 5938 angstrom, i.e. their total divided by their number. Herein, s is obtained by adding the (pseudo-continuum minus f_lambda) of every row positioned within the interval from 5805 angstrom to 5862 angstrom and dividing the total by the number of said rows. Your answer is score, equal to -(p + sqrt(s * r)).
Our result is -0.474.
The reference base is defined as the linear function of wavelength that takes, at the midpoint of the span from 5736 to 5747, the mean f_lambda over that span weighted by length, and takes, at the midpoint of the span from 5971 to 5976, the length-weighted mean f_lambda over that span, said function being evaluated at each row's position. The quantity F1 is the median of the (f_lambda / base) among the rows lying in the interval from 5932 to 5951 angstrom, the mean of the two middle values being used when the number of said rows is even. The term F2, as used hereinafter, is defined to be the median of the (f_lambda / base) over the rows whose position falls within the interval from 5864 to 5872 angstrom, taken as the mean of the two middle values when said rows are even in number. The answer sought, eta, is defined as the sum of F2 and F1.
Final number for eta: 2.04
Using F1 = 1.01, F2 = 1.032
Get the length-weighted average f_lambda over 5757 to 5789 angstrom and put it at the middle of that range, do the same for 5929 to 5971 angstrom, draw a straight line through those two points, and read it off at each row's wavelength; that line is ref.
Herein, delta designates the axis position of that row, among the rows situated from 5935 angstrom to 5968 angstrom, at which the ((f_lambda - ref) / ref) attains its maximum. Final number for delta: 5960.94 angstrom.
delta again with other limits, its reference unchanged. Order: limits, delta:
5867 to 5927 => 5876.44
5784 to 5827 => 5795.81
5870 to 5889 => 5876.44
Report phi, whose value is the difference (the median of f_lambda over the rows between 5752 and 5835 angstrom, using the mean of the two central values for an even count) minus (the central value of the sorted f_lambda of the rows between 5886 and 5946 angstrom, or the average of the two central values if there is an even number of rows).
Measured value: 0.43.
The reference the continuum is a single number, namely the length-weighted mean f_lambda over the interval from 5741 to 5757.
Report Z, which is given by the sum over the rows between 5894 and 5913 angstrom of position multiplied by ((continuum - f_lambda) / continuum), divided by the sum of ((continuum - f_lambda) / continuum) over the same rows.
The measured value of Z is 5899.4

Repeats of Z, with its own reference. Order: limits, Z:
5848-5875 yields 5872.0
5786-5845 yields 5810.0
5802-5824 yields 5810.5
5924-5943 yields 5931.2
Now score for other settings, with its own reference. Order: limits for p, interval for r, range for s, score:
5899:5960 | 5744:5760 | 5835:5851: -0.518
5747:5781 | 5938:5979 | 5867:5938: -0.403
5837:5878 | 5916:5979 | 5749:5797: -0.137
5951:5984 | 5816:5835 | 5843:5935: -0.466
